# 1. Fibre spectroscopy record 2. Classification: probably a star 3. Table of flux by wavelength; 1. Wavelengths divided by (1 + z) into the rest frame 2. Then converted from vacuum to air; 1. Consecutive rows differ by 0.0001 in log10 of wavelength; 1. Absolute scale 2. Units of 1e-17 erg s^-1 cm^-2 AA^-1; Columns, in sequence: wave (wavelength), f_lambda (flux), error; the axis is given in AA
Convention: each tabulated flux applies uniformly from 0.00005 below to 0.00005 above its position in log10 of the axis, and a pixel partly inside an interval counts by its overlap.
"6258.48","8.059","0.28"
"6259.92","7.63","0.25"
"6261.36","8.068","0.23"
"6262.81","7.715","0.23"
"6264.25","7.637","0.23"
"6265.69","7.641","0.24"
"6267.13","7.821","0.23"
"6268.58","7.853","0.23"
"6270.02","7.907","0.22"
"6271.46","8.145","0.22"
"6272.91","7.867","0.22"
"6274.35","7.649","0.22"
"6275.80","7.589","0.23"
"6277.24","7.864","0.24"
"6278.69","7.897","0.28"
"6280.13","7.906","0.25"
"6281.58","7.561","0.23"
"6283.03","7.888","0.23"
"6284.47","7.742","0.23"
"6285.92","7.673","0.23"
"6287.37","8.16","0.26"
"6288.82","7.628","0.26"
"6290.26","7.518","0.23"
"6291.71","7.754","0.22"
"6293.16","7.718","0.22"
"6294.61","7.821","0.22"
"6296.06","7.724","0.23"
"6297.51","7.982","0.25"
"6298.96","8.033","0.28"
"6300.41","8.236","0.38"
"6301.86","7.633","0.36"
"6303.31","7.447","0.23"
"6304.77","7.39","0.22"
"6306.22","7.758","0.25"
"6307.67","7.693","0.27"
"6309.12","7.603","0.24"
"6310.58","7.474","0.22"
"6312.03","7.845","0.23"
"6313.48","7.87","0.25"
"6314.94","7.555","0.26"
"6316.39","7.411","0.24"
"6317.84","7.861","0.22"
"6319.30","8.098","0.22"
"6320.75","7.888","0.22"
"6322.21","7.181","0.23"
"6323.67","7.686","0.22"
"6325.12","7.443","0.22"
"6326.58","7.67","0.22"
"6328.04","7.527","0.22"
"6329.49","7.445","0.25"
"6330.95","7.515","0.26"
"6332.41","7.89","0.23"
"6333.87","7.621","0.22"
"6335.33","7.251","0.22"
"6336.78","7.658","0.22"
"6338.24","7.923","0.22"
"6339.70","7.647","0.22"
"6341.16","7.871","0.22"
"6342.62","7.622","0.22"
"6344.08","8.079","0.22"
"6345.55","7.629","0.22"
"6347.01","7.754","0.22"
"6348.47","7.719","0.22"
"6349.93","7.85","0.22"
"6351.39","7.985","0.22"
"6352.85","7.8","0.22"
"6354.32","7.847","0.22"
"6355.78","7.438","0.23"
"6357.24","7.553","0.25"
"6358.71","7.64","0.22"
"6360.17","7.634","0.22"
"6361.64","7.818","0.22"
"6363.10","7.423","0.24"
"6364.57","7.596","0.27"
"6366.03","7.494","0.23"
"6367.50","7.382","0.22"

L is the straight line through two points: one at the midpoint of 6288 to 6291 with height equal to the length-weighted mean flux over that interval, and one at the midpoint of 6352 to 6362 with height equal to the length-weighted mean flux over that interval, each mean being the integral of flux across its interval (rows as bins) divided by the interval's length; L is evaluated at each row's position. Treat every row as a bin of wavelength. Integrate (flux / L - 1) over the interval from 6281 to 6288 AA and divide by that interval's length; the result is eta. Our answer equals 0.027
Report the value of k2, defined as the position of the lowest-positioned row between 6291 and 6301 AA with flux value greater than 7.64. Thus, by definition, 6291.71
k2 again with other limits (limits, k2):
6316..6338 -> 6317.84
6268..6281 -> 6268.58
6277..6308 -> 6277.24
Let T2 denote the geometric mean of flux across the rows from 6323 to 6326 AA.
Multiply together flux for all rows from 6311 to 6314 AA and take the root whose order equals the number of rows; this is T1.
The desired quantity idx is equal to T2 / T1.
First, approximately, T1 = 7.86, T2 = 7.56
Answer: 0.96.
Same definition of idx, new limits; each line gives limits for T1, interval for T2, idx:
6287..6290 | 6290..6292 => 0.97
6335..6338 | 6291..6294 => 1.04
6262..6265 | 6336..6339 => 1.01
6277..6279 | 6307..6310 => 0.97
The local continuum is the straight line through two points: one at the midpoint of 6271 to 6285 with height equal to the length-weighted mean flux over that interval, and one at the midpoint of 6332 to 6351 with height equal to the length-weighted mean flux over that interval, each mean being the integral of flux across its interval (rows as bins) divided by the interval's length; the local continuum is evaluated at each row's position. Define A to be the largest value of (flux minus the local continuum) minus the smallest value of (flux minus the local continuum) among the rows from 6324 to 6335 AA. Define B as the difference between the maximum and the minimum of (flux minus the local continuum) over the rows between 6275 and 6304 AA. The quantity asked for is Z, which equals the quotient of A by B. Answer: 0.6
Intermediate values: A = 0.46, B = 0.79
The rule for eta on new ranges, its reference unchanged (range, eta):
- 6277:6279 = 0.038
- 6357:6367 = -0.011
